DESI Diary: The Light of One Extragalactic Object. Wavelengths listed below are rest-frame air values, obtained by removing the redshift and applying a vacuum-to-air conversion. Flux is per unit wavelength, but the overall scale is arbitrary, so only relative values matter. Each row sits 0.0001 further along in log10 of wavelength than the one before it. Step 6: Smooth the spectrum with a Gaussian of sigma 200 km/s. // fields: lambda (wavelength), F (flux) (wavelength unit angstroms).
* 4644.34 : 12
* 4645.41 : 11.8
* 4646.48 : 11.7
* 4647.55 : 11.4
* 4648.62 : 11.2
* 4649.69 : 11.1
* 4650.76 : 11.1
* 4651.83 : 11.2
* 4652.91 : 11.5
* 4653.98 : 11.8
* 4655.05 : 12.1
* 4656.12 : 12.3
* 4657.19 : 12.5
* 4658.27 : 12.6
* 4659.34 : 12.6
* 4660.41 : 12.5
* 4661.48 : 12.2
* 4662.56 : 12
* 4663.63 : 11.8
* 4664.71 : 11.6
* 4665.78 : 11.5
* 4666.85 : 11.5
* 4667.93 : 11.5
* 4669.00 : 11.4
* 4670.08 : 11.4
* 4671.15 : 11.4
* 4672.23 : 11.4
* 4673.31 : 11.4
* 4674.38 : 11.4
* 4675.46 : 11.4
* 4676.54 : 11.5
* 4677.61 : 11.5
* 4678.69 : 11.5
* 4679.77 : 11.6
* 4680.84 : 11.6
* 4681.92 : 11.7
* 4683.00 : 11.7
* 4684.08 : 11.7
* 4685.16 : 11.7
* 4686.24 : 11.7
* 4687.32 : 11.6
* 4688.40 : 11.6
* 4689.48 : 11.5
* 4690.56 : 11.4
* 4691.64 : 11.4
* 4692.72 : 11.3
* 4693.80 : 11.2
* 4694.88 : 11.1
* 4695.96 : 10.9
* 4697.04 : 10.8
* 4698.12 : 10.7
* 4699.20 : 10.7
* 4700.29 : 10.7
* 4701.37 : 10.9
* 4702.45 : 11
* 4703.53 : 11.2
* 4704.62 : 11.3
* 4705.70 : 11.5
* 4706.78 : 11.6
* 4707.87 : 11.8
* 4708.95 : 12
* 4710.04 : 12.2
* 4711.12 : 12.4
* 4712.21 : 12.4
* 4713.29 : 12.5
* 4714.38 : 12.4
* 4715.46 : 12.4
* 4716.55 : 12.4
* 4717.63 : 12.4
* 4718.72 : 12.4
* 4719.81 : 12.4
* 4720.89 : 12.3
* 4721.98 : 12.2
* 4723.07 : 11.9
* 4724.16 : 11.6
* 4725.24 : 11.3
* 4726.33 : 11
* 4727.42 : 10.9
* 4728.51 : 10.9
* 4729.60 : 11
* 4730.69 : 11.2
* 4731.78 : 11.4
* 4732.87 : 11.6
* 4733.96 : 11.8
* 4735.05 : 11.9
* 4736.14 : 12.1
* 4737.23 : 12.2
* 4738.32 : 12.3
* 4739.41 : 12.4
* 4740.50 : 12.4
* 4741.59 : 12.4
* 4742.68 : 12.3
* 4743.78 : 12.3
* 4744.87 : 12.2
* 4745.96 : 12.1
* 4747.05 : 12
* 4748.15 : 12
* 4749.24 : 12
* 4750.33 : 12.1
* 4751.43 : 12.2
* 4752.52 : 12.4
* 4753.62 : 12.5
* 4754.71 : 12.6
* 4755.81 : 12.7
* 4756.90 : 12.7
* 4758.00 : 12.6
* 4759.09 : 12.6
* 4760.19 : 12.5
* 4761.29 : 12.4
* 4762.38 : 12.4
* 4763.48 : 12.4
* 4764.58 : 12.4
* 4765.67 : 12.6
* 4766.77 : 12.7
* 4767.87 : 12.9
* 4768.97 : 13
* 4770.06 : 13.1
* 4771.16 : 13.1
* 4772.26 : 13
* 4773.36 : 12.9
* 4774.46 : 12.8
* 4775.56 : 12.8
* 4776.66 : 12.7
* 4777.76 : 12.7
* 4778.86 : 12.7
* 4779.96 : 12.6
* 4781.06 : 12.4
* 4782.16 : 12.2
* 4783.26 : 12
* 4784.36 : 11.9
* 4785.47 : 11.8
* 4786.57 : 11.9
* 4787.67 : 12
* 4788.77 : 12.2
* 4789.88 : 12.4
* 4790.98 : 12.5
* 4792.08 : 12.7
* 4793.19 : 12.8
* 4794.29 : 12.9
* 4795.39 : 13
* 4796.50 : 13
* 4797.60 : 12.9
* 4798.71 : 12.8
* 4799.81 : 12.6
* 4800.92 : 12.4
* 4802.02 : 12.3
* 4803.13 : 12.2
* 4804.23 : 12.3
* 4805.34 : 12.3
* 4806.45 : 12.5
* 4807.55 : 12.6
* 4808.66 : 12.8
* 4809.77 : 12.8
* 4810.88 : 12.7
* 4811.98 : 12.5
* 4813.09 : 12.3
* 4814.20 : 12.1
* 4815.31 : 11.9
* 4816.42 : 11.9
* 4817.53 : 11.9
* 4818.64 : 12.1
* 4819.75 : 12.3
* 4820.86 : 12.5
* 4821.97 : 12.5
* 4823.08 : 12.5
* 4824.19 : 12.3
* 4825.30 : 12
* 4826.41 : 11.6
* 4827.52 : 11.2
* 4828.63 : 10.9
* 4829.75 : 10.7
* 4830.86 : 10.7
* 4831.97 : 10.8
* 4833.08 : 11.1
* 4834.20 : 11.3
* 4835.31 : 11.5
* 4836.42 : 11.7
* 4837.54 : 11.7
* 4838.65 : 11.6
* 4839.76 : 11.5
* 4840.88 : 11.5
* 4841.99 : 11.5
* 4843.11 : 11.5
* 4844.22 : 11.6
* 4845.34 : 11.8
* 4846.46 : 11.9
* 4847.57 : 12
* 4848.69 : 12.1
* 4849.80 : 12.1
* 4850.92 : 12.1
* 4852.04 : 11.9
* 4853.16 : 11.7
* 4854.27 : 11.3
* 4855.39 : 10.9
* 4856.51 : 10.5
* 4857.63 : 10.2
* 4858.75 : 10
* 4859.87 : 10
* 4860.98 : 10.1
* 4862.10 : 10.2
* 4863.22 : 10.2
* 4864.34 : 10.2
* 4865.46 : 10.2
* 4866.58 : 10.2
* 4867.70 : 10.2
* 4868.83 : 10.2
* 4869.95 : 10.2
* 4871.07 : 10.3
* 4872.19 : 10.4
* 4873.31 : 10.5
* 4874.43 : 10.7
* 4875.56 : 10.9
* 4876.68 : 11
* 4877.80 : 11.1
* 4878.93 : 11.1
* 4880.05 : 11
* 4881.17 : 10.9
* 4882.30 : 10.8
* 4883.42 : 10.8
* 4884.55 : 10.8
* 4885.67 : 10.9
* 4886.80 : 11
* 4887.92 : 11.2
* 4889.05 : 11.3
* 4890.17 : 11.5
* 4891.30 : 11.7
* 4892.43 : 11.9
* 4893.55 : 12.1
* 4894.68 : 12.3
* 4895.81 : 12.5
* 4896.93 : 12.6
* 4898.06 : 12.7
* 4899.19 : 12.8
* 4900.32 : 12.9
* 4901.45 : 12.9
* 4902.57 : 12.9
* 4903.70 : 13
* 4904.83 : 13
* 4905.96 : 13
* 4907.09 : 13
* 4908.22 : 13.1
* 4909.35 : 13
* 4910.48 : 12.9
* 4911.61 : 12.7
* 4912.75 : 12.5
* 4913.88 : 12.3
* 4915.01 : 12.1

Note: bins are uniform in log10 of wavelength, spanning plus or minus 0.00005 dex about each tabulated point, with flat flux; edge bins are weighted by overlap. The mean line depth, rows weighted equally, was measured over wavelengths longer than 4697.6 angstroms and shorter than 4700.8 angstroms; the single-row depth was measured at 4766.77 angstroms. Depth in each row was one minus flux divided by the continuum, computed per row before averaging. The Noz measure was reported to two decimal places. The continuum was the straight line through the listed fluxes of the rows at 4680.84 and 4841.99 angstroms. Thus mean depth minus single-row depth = 0.18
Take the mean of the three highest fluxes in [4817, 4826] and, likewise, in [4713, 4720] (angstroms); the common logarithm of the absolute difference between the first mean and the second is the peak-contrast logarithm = -1.2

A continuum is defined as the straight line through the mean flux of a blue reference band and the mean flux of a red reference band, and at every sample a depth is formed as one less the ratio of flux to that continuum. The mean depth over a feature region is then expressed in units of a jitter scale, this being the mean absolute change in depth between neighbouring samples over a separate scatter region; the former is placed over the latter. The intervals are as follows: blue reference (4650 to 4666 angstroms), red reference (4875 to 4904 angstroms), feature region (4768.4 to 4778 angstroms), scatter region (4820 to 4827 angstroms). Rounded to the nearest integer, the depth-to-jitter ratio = -6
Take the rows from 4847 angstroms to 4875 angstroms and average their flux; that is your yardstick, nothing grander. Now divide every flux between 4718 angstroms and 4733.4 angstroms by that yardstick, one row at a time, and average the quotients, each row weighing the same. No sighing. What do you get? 1.08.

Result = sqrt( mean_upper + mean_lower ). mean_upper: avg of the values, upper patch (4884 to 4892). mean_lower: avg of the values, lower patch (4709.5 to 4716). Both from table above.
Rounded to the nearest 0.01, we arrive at 4.86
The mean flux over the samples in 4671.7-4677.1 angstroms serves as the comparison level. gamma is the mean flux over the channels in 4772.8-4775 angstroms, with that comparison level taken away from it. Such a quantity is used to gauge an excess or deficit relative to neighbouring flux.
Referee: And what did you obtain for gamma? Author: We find 1.4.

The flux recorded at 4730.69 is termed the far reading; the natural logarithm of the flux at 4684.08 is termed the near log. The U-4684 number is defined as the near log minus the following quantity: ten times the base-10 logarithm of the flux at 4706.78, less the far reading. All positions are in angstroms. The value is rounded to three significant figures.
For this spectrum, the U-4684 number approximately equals 3.02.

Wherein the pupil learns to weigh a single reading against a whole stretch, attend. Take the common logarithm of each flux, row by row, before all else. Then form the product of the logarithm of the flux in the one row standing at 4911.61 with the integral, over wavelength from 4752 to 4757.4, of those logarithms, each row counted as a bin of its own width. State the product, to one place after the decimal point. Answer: 6.6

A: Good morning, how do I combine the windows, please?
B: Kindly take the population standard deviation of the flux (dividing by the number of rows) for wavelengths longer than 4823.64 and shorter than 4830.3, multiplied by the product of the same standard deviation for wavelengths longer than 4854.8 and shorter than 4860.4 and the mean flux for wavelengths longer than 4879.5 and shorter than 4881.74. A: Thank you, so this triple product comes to 2.2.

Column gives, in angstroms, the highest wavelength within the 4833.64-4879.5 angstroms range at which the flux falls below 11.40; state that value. 4878.93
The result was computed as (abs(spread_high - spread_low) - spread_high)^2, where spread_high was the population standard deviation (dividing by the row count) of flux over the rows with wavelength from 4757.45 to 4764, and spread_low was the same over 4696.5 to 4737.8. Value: 0.19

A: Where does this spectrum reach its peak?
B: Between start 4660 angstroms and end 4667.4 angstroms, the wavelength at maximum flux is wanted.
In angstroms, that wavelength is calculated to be 4660.41 angstroms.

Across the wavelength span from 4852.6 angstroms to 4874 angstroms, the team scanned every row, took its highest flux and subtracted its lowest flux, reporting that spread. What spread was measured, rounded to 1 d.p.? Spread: 1.7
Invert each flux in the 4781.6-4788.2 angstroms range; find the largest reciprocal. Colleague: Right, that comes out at 0.085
